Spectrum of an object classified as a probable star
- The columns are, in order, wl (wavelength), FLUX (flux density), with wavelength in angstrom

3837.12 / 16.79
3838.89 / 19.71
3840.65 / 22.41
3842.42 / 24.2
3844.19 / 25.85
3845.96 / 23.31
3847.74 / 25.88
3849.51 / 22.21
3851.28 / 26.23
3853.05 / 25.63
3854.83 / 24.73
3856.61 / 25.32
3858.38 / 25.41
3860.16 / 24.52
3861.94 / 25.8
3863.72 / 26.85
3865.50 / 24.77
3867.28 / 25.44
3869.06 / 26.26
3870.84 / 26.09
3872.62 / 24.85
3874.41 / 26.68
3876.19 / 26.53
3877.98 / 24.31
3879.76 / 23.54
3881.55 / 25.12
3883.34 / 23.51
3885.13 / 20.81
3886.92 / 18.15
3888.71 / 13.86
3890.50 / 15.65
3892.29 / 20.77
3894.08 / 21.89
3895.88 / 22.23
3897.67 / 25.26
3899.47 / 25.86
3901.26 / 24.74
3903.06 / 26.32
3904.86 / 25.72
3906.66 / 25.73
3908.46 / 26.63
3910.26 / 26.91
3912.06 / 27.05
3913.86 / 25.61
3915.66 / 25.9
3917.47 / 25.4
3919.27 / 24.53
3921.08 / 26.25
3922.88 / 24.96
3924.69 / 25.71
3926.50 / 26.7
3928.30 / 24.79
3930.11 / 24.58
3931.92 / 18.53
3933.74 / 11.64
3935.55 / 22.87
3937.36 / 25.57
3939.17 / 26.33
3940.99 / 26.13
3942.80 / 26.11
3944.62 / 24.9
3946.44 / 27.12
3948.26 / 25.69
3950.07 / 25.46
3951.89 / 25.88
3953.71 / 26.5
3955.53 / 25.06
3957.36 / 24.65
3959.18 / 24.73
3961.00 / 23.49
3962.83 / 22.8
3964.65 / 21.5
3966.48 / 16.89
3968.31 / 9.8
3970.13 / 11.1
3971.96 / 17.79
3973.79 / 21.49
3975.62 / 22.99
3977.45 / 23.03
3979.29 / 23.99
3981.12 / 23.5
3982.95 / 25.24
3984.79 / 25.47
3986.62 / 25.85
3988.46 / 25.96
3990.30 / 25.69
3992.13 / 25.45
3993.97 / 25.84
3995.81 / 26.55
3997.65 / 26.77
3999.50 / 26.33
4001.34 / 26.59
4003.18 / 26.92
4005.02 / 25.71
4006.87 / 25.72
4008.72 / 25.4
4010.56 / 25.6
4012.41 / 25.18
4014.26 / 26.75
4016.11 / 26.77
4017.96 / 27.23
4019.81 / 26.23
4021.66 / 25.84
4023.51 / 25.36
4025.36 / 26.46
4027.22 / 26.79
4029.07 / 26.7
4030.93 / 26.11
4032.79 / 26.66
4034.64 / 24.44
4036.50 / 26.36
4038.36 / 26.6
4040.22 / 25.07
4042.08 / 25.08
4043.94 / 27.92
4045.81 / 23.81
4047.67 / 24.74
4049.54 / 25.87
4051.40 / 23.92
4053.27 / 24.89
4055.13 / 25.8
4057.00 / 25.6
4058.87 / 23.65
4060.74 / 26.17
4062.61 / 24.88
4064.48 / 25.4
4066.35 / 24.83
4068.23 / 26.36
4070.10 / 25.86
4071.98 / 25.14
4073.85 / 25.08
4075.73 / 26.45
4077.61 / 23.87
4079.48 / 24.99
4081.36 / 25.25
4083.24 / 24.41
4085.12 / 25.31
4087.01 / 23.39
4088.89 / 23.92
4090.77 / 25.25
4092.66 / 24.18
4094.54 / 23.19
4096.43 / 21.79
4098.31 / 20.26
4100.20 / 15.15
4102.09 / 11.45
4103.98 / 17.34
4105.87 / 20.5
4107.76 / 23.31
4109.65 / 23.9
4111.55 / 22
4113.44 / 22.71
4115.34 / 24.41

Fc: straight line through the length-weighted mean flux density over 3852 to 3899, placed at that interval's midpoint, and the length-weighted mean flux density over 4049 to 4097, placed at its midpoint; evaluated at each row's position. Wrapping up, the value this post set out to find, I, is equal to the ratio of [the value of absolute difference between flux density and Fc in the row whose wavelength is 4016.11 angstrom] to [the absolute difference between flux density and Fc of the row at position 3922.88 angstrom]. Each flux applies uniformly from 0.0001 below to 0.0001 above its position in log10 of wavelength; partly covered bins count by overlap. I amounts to 2.2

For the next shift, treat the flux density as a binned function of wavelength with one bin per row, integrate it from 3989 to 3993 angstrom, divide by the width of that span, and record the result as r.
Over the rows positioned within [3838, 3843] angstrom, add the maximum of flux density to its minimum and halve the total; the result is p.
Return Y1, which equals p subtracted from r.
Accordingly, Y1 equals 4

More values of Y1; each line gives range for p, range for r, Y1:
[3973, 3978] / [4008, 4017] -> 4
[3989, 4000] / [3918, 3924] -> -1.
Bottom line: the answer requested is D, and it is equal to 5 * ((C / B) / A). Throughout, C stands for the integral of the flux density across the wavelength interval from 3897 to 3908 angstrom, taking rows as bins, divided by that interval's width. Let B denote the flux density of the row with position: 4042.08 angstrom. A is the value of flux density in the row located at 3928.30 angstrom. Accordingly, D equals 0.206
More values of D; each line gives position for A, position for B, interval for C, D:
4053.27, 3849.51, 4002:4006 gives 0.238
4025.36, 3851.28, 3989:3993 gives 0.185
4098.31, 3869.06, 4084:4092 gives 0.230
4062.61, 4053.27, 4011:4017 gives 0.211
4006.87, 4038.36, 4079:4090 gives 0.179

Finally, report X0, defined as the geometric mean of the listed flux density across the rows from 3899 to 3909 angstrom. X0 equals 25.8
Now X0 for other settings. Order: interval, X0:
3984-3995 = 25.7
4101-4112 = 19.2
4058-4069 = 25.2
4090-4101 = 21.3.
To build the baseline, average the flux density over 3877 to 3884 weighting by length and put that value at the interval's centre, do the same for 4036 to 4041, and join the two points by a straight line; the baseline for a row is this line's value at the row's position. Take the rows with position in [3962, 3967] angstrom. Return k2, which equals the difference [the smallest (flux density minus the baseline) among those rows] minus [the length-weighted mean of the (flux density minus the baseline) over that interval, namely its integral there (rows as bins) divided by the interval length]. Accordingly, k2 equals -3.8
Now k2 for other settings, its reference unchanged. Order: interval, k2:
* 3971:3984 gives -4.7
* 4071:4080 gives -1.3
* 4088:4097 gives -2.0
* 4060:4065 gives -0.6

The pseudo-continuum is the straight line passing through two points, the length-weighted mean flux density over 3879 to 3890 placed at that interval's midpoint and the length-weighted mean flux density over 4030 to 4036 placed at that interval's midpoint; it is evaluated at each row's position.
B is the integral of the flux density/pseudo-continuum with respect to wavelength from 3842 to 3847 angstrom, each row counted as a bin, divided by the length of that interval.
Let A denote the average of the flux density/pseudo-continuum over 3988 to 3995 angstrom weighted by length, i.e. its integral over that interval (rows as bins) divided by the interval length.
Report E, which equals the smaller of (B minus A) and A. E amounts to 0.2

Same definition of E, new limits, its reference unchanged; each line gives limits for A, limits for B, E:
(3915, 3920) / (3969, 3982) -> -0.3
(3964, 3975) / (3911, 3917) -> 0.5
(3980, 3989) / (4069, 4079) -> -0.1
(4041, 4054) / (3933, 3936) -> -0.2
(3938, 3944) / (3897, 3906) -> 0.1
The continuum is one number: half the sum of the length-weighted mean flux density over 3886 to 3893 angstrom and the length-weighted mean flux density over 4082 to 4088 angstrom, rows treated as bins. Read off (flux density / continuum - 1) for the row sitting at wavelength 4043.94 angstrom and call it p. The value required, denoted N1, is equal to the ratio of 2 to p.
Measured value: 6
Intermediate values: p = 0.35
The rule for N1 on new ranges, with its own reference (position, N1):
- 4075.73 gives 7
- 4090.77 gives 9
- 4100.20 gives -7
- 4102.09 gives -4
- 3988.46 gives 8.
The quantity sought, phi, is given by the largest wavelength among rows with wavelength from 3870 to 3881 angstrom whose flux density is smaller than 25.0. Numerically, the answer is 3879.76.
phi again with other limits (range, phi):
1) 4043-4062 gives 4058.87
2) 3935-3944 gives 3935.55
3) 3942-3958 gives 3957.36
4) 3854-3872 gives 3865.50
